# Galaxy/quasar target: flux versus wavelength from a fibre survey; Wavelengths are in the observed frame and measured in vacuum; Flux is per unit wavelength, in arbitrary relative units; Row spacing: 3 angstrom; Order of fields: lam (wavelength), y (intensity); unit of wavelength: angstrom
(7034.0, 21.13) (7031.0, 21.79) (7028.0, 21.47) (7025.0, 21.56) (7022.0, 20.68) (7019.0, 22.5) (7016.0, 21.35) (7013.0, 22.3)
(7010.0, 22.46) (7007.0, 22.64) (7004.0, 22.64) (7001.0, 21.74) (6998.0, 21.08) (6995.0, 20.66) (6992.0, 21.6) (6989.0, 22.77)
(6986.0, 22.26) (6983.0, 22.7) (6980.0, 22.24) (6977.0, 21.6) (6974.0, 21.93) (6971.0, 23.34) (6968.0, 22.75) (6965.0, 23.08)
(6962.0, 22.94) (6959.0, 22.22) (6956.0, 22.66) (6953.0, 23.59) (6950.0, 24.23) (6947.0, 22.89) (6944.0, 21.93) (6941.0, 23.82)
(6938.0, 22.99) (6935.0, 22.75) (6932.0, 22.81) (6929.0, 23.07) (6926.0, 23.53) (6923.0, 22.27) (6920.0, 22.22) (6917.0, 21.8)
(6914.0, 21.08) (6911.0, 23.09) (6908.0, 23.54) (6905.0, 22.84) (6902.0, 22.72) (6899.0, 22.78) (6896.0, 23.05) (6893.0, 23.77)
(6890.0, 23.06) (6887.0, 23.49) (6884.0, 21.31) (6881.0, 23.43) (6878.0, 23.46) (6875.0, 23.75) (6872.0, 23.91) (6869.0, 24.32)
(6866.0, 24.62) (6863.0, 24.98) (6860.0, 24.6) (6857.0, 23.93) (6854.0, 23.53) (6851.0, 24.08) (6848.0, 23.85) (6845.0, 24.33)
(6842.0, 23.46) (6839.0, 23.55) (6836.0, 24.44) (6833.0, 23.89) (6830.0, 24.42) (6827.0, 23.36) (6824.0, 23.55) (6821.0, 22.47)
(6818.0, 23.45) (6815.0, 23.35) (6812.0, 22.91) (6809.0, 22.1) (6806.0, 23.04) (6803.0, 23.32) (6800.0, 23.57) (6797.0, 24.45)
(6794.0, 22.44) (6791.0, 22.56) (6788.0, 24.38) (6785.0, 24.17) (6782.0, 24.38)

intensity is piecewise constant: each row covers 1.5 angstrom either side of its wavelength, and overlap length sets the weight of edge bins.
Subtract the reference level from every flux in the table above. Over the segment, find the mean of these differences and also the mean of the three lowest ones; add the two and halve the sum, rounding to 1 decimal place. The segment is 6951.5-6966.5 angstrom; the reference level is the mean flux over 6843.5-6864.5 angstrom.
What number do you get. -1.4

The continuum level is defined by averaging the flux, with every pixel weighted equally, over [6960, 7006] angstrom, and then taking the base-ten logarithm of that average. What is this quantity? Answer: 1.35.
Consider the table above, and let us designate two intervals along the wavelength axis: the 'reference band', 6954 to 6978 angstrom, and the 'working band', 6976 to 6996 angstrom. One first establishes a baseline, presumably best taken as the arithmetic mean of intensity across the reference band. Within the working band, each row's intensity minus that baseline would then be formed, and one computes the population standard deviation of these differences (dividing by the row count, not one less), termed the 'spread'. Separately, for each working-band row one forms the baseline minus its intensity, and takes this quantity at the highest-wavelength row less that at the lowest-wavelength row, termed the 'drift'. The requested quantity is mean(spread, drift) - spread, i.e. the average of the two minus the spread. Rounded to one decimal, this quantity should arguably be 0.1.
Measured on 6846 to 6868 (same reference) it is -0.6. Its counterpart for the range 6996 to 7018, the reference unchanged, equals -0.4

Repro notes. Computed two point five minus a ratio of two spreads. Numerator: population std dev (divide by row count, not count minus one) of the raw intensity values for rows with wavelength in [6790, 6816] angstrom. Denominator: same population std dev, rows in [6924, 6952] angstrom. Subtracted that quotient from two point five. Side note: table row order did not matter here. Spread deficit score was 1.5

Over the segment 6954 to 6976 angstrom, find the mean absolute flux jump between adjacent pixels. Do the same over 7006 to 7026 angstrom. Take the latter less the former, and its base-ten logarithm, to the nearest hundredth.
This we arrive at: -0.60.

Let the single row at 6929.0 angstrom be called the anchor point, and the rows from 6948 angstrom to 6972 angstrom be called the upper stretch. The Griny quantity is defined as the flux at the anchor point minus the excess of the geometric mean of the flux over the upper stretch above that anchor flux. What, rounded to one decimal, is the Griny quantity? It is 23.0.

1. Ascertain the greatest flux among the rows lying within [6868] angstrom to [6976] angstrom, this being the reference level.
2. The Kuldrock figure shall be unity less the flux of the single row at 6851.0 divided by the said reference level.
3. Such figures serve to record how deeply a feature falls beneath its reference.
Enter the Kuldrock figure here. 0.010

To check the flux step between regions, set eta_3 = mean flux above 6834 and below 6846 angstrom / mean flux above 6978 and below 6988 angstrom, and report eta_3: 1.07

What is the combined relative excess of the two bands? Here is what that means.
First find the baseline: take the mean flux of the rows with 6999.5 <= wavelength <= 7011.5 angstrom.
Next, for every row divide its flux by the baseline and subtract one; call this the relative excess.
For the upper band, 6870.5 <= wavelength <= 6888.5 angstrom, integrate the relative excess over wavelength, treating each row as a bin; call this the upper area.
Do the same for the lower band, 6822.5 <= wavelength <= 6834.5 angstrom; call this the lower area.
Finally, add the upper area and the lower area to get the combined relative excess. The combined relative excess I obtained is 1.5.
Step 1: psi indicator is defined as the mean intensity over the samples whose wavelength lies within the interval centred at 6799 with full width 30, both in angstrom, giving 23.3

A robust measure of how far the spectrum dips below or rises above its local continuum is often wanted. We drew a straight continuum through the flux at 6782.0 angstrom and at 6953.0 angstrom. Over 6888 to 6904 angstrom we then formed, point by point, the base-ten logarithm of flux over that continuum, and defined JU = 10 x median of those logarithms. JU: -0.15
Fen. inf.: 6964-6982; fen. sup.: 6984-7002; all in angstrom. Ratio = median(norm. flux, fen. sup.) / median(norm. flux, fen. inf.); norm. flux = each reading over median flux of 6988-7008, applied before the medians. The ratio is 0.963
